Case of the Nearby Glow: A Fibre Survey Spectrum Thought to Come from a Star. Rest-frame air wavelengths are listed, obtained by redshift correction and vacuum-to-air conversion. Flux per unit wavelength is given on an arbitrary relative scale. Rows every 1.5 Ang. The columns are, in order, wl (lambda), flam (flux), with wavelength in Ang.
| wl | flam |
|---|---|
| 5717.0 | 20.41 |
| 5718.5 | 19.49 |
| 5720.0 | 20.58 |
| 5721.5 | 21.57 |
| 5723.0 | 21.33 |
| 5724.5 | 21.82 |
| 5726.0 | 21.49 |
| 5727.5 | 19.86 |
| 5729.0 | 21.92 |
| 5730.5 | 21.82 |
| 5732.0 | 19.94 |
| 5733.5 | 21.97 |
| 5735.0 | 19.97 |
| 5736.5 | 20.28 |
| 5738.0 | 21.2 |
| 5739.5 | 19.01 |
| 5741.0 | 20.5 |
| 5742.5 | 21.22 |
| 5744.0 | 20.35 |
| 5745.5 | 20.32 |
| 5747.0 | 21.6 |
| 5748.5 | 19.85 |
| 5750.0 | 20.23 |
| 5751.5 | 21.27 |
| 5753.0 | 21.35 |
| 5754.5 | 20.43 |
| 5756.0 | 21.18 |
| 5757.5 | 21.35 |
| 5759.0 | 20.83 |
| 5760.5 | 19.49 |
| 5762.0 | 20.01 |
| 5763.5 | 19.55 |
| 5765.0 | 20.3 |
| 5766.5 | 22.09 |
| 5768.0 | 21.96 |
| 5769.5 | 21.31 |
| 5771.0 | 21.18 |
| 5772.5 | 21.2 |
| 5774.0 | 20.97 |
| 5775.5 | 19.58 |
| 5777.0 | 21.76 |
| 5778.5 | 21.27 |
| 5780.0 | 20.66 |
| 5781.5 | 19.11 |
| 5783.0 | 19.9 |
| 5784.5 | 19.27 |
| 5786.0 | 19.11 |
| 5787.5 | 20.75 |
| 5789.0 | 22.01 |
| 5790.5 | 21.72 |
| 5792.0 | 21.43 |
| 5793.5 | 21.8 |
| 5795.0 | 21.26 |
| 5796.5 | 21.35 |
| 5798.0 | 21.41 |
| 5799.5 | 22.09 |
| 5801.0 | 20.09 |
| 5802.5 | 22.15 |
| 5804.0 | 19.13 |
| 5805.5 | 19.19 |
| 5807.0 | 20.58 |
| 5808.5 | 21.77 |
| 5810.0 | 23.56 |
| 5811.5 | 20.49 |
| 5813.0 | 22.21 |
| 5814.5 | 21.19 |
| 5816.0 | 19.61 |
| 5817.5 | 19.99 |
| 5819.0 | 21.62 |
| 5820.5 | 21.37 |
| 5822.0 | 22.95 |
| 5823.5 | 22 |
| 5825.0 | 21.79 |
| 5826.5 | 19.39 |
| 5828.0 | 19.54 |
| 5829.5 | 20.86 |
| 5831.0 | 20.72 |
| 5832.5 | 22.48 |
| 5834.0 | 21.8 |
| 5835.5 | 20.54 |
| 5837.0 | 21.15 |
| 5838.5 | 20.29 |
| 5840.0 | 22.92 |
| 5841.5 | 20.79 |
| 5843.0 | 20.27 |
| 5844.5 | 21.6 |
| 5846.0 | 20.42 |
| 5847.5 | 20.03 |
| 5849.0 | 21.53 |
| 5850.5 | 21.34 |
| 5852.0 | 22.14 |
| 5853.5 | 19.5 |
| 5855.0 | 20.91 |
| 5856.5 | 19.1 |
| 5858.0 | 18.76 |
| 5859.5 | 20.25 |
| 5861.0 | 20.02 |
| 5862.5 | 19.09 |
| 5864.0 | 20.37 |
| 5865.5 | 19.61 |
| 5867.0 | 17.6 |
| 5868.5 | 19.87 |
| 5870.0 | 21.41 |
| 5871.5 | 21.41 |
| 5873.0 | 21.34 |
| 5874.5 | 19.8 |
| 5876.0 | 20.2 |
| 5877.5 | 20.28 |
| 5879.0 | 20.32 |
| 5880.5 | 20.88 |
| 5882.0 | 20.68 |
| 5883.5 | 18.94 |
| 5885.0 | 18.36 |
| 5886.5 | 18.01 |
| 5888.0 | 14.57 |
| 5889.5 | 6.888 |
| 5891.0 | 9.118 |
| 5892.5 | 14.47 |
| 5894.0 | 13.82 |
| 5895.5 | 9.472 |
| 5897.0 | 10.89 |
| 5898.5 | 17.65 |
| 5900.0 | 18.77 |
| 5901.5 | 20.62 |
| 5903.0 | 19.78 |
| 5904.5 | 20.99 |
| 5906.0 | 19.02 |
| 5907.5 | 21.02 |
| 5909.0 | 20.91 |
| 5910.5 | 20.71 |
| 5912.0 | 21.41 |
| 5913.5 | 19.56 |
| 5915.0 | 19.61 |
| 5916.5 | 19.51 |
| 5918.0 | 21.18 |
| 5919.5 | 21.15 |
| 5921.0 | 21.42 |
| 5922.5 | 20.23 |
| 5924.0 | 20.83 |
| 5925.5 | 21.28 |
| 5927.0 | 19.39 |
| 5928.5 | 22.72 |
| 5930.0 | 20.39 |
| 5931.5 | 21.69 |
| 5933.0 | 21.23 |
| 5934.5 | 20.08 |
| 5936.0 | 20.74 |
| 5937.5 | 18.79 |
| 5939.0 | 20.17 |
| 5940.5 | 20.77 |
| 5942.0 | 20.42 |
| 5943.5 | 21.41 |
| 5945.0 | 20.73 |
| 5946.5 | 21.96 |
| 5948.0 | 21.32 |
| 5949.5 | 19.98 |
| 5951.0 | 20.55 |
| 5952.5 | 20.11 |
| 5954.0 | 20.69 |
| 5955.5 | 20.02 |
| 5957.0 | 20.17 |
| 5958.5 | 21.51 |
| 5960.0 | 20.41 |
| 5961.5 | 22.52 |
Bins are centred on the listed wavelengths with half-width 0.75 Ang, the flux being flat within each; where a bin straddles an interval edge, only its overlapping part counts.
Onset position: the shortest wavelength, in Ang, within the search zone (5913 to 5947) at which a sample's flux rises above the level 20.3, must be 5918.0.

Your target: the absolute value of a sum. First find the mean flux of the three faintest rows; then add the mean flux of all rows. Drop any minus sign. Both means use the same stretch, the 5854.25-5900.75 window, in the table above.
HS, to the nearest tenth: 26.3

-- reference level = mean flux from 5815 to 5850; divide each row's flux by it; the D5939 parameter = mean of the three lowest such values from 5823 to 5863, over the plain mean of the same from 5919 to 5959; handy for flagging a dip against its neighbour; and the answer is 0.92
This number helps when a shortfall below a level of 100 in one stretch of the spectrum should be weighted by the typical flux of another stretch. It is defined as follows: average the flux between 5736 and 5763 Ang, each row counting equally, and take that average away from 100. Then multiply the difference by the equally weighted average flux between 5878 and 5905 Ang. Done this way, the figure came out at 1298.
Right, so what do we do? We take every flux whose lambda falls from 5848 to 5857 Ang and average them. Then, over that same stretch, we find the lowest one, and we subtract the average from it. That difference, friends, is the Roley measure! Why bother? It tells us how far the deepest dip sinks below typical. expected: -1.7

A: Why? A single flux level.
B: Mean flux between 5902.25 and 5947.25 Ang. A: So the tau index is 20.6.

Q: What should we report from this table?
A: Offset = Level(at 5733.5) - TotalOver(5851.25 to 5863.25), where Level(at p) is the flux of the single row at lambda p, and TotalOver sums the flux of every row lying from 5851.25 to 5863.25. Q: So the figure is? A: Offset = -138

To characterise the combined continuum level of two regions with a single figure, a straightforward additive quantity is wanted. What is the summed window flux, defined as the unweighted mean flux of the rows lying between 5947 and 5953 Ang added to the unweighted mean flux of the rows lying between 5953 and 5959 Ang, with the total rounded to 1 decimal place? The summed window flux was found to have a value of 41.1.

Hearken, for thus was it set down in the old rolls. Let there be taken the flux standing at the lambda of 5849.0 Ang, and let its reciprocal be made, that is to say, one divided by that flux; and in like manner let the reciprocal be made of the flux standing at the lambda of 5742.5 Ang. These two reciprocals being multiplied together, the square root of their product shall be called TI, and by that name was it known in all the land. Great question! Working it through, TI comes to 0.047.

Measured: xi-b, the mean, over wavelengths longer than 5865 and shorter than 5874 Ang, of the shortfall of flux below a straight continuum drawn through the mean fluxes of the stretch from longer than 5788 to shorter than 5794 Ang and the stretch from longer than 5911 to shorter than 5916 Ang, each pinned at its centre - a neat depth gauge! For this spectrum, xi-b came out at 0.5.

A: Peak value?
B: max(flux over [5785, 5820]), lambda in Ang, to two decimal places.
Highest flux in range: 23.56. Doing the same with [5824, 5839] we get 22.48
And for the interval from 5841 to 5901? 22.14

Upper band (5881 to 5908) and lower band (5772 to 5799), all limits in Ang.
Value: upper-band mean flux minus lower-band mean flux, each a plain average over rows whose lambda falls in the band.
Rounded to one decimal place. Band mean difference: -4.5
